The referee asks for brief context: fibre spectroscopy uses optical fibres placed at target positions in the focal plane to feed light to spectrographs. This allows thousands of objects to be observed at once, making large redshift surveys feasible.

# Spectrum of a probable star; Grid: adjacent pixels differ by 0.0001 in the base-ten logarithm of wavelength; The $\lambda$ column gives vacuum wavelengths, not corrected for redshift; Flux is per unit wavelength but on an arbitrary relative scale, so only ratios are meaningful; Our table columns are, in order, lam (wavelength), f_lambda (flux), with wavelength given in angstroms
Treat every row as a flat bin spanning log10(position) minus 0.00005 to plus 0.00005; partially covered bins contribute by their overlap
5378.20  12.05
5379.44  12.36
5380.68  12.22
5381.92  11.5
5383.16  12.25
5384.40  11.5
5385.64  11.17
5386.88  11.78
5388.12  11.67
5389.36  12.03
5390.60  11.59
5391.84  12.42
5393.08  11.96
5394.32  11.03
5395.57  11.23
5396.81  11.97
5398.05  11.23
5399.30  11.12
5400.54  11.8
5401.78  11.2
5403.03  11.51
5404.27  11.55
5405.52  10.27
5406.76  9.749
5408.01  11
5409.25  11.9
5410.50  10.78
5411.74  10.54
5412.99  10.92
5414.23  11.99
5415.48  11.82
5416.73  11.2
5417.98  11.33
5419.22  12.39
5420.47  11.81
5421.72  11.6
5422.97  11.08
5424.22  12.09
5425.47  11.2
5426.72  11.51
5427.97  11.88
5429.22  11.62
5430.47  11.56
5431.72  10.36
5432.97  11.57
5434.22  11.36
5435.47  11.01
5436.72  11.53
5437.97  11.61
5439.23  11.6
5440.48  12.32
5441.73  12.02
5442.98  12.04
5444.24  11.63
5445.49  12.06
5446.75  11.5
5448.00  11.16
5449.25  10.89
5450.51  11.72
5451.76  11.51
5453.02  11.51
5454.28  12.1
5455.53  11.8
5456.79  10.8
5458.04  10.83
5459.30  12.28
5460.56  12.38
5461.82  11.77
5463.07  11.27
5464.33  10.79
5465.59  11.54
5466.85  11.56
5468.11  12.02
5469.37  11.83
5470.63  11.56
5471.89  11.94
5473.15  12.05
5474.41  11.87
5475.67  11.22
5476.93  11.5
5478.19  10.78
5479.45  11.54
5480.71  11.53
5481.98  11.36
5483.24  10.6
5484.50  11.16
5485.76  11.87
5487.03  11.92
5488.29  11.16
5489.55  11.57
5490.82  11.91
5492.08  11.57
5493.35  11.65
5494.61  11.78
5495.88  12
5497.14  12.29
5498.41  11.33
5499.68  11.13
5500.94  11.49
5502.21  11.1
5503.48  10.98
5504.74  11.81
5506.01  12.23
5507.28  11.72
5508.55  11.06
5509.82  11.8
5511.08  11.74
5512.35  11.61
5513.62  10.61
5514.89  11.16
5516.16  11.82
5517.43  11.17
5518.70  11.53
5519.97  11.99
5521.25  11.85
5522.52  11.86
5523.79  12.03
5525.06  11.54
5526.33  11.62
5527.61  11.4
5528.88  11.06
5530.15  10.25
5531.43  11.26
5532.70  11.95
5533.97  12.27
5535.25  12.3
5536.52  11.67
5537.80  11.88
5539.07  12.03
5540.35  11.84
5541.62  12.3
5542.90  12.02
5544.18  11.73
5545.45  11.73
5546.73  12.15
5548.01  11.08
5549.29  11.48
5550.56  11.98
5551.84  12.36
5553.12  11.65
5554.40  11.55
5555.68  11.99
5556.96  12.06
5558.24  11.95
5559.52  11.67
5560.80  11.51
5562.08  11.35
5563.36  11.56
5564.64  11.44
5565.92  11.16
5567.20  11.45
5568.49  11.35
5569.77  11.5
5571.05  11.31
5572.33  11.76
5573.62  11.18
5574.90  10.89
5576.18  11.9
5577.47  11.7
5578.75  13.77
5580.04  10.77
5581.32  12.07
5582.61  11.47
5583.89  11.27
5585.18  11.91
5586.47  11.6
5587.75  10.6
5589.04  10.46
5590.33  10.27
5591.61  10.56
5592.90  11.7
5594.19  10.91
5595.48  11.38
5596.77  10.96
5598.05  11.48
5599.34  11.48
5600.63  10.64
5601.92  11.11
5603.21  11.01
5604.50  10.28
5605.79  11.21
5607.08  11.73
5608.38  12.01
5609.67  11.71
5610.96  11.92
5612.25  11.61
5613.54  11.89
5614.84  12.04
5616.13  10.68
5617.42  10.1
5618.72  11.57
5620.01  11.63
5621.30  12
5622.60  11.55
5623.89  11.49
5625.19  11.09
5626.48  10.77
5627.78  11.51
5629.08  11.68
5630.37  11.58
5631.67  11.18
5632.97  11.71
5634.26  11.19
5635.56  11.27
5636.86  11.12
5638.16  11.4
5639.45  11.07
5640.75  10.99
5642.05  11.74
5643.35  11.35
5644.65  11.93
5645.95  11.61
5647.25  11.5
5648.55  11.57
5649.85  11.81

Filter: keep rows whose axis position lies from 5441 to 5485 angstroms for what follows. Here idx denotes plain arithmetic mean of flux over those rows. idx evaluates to 11.5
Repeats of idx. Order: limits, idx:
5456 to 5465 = 11.4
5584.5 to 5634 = 11.3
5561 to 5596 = 11.4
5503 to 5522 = 11.5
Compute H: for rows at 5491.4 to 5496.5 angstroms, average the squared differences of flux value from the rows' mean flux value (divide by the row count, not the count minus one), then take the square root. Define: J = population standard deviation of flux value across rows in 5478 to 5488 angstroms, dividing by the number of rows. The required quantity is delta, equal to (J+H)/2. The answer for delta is 0.30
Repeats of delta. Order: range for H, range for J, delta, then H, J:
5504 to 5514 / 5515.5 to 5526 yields 0.37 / 0.47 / 0.27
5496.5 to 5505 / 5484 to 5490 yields 0.38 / 0.43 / 0.33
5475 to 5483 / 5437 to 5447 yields 0.27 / 0.27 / 0.28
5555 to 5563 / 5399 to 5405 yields 0.26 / 0.26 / 0.25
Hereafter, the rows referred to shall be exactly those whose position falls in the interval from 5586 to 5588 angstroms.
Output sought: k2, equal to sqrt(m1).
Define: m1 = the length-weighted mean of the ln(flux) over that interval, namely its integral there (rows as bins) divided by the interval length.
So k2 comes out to 1.56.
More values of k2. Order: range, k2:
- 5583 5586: 1.56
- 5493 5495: 1.57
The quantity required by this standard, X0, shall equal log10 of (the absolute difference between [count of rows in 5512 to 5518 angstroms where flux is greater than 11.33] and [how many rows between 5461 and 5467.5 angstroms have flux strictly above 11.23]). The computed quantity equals 0.30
